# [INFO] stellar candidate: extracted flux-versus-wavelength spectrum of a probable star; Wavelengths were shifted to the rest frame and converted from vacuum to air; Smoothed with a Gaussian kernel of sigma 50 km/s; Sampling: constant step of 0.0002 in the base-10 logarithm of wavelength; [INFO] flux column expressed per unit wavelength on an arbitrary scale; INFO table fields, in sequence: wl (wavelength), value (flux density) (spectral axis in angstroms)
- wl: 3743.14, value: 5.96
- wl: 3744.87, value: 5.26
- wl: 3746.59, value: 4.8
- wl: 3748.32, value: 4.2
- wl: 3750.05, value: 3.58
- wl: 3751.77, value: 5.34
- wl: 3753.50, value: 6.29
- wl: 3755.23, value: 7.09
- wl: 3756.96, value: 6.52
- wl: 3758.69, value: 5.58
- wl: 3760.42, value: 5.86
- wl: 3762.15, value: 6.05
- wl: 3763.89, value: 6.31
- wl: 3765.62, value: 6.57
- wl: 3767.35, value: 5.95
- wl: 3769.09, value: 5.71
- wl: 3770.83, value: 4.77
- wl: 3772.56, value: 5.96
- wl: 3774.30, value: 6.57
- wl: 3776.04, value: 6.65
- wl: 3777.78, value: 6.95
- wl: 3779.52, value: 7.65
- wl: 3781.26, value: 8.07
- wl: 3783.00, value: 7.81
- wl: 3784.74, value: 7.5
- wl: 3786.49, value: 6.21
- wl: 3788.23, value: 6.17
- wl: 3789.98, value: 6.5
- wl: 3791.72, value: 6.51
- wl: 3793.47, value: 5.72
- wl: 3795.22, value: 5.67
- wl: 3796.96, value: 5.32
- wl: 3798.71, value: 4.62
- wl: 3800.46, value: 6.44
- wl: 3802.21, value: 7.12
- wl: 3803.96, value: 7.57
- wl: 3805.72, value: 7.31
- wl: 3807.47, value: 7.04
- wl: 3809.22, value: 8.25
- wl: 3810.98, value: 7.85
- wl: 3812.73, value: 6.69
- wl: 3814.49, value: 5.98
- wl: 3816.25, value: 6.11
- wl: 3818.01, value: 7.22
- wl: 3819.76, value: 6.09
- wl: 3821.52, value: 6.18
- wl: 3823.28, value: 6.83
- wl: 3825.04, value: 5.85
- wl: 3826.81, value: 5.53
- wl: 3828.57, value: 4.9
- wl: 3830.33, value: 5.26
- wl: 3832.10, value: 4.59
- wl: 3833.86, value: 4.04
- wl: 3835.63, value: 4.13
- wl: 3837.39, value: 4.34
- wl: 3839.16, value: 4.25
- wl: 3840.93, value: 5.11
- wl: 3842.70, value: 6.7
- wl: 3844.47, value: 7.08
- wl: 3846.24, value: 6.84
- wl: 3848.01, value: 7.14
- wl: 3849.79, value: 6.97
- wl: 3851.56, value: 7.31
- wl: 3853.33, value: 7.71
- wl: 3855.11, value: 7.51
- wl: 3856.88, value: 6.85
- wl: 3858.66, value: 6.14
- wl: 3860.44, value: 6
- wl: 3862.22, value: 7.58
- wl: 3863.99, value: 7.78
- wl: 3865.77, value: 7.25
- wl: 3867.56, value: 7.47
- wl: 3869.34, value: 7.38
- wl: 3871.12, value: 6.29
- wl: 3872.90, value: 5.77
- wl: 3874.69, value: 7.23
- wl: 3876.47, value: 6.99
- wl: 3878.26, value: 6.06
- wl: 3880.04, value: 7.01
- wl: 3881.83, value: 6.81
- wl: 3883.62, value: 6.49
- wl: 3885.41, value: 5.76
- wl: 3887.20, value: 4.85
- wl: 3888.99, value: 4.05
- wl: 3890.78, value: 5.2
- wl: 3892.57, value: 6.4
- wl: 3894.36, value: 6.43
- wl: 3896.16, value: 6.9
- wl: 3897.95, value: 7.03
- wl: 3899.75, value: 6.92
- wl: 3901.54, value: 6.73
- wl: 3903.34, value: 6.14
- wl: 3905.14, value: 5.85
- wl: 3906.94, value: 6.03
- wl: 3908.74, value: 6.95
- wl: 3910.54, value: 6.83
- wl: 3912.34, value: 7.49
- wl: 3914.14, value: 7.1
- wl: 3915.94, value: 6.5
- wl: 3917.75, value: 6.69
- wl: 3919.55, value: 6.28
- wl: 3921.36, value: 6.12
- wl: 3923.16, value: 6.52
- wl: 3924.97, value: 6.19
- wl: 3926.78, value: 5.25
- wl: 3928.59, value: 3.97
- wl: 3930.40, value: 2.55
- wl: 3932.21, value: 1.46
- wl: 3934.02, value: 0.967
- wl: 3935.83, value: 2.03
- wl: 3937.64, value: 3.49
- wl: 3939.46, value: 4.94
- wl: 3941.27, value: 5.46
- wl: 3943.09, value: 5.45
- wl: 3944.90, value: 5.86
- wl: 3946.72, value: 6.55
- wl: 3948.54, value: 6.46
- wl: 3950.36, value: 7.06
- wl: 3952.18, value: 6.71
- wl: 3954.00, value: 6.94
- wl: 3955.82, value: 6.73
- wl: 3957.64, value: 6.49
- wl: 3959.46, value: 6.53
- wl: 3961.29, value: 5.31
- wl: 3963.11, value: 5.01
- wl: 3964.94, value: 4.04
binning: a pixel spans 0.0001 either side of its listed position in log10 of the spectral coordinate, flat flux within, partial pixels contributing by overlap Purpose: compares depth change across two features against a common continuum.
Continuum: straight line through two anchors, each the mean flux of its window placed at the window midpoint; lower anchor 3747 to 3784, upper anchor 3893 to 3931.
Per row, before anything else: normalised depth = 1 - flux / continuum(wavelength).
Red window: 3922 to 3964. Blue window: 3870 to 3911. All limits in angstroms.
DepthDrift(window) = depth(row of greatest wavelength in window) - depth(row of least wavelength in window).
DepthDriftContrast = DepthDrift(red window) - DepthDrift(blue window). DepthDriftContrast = 0.33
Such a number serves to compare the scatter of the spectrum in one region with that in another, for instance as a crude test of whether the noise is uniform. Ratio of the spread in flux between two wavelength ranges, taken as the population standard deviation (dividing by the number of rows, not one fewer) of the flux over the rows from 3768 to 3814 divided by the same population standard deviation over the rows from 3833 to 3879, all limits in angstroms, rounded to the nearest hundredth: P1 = 0.83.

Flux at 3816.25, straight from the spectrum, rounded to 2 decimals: 6.11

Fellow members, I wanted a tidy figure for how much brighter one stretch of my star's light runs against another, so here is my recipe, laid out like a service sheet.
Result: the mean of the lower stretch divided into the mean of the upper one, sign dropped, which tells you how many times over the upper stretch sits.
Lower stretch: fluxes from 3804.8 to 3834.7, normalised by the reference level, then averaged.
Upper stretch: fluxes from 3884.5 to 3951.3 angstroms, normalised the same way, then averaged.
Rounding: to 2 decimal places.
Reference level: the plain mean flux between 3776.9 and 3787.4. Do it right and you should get 0.90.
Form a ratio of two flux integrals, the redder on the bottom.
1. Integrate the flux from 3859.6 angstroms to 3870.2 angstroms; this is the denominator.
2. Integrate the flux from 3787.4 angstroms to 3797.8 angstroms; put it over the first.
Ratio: 0.81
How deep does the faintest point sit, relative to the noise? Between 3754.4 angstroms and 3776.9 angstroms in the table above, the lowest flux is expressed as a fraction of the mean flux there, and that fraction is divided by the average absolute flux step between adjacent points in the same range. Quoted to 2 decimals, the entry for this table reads 1.51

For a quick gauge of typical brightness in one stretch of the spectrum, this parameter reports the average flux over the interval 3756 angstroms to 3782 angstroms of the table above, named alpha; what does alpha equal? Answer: 6.34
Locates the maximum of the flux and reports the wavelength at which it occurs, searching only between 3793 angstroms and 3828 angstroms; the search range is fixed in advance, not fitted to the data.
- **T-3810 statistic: 3809.22 angstroms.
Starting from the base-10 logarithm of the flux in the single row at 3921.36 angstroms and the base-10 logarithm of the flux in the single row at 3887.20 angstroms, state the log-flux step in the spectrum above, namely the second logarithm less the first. -0.101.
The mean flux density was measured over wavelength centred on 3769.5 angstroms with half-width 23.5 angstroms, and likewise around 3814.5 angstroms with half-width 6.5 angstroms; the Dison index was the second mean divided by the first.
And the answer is 1.11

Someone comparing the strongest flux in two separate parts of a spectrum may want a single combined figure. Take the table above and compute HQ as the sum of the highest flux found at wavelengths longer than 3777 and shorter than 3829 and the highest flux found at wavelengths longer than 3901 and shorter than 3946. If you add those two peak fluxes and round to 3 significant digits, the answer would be 15.7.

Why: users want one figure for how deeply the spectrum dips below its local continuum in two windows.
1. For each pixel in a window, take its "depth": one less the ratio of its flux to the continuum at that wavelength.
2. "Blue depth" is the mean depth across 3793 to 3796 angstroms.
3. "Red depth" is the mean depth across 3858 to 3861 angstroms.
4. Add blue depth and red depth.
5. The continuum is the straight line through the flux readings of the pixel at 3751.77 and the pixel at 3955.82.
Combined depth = -0.01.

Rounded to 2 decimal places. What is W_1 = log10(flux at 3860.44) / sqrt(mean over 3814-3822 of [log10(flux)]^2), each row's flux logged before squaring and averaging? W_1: 0.97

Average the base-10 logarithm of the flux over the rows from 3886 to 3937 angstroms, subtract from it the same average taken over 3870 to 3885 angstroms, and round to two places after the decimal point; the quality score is -0.11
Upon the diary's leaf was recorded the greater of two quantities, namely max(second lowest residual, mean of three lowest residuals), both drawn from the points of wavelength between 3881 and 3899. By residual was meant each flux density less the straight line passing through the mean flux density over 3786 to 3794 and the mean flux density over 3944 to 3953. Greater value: -1.6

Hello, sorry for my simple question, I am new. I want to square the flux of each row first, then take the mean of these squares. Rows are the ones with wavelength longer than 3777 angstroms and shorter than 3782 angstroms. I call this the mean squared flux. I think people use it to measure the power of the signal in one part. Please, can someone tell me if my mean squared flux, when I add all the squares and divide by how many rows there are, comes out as 57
